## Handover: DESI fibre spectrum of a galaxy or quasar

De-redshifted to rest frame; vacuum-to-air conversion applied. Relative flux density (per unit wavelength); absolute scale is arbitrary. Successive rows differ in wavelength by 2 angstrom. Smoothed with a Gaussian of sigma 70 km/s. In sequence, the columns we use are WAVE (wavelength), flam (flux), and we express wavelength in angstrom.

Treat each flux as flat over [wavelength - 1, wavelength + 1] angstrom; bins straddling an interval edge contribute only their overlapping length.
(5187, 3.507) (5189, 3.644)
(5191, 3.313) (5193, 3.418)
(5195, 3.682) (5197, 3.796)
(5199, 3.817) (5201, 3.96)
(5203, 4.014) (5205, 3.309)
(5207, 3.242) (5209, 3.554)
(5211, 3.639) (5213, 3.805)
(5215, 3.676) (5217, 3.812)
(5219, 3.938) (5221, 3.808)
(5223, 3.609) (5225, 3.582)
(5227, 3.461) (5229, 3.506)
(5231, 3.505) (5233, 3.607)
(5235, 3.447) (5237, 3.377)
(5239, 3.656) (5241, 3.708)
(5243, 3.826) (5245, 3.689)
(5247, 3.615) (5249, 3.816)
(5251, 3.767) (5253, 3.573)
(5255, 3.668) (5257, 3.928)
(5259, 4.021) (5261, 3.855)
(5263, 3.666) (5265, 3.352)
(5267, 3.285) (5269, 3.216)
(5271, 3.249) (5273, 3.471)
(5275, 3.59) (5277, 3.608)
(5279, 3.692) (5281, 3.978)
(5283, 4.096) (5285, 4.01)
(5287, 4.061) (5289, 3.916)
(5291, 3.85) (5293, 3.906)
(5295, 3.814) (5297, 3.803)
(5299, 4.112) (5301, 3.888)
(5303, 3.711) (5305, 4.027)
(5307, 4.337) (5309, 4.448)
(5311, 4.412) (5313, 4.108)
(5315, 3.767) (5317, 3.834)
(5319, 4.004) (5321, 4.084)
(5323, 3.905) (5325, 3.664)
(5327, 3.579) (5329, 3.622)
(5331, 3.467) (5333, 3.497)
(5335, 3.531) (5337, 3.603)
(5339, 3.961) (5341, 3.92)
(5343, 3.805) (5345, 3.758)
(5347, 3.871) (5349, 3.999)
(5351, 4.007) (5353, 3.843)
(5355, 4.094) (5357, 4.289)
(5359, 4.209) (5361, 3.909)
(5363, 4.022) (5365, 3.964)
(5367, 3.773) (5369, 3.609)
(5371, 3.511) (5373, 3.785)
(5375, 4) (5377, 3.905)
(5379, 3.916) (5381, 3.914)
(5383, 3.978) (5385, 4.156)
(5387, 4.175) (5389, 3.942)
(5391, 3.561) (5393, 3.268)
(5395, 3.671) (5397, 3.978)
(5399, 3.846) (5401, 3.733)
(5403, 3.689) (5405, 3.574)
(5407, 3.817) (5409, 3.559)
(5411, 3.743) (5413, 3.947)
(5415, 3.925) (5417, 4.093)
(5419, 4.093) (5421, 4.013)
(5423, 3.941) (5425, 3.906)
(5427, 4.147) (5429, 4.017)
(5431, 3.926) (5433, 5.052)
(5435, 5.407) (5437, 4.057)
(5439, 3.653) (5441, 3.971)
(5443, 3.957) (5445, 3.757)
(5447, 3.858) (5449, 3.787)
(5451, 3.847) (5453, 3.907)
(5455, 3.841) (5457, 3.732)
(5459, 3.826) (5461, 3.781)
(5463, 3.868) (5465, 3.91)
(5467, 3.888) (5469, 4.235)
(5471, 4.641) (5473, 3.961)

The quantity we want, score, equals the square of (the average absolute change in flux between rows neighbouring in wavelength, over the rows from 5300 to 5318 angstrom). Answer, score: 0.043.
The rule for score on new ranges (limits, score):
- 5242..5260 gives 0.019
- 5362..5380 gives 0.019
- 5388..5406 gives 0.050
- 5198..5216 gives 0.043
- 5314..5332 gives 0.016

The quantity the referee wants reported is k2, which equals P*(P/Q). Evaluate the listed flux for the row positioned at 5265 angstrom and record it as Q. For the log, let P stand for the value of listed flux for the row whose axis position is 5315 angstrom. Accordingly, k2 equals 4.2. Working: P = 3.767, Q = 3.352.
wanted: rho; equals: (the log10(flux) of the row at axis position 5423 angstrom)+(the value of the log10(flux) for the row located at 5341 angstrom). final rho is 1.19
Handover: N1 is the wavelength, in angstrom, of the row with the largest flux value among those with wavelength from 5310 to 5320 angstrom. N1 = 5311 angstrom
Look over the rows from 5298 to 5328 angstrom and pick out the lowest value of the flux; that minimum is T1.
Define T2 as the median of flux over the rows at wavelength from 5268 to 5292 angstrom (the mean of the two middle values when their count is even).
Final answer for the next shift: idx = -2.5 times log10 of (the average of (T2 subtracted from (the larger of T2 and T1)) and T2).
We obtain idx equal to -0.689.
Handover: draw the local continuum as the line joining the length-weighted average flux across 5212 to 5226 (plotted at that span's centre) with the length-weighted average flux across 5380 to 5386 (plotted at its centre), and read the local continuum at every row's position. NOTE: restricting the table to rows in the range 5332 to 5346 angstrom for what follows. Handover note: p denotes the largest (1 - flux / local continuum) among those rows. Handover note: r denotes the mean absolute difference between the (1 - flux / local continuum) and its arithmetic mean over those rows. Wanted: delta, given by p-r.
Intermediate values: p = 0.111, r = 0.038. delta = 0.07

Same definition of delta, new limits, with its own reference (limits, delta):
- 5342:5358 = 0.02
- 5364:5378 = 0.09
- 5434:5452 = 0.03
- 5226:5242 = 0.08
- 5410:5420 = 0.05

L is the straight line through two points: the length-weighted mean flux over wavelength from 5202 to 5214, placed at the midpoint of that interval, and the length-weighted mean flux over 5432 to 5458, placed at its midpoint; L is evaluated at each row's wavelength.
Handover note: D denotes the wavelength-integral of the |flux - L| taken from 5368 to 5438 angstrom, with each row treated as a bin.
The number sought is 15.8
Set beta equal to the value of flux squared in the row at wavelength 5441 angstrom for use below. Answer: 15.8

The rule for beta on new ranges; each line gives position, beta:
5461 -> 14.3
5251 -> 14.2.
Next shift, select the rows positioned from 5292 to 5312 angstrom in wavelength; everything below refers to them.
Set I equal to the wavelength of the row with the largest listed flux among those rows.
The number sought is 5309 angstrom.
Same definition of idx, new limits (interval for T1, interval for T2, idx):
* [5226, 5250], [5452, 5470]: -0.716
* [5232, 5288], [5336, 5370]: -0.731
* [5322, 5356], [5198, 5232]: -0.650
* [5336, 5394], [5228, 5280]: -0.642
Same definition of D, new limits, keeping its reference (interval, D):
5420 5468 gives 12.9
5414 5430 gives 1.2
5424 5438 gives 5.5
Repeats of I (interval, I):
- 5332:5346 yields 5339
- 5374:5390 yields 5387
